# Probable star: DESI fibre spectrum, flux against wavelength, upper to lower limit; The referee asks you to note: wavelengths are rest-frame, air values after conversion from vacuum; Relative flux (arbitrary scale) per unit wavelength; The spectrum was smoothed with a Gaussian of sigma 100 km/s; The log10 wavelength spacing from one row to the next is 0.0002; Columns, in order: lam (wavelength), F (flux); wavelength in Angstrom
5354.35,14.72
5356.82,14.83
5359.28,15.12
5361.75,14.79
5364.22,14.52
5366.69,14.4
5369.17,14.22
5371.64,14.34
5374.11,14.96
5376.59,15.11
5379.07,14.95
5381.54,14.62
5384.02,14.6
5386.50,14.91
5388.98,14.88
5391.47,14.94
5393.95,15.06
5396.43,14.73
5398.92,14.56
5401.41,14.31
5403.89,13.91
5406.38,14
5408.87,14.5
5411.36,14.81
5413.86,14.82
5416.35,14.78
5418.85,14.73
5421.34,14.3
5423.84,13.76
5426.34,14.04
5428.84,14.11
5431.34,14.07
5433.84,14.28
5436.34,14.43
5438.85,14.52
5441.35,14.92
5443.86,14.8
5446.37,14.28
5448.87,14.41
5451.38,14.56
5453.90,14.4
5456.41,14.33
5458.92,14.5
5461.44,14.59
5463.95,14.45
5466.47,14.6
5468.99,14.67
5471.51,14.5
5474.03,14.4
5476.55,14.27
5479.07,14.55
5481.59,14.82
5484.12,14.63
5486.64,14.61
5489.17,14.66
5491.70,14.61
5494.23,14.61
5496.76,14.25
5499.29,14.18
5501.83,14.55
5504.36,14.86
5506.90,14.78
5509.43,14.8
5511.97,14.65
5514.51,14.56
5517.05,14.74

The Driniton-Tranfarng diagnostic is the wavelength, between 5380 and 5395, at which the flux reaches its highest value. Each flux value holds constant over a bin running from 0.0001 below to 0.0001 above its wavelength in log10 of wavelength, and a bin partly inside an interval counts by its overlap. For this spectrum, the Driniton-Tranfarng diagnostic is 5393.95 Angstrom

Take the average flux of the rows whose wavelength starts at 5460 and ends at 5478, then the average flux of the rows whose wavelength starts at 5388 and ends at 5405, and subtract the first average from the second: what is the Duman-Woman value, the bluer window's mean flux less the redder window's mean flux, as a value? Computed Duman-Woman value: 0.1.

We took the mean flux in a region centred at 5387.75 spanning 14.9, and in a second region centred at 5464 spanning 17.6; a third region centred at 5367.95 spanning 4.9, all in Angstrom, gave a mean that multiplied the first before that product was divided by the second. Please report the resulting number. 14.6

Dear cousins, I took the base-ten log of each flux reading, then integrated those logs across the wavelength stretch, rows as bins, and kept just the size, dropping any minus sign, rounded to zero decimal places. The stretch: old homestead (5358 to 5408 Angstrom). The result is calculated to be 58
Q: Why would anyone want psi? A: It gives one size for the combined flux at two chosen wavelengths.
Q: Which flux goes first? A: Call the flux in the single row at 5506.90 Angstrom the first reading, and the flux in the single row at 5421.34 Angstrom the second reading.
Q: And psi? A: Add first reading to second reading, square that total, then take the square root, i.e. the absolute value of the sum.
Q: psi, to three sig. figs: 29.1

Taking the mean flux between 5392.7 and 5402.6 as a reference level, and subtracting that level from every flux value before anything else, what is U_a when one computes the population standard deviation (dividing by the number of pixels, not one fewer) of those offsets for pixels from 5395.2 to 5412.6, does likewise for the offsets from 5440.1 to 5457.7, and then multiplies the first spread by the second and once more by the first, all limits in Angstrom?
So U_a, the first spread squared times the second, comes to 0.023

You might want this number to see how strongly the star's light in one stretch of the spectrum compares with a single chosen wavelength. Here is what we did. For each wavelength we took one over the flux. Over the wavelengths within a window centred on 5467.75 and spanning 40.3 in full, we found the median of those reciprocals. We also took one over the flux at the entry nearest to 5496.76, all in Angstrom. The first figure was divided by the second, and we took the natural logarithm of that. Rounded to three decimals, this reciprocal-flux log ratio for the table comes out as -0.019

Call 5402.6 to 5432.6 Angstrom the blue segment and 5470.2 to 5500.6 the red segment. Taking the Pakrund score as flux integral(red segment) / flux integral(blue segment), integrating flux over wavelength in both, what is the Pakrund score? 1.03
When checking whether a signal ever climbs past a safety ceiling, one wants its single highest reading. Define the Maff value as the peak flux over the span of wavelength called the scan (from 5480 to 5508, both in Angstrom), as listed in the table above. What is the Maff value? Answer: 14.86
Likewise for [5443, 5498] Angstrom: 14.82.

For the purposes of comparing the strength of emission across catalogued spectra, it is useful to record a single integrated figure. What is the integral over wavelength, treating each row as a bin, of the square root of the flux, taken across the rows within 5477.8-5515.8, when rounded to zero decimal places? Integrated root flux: 145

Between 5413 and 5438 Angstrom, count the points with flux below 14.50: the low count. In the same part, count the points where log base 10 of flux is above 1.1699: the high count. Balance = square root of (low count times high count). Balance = 2.6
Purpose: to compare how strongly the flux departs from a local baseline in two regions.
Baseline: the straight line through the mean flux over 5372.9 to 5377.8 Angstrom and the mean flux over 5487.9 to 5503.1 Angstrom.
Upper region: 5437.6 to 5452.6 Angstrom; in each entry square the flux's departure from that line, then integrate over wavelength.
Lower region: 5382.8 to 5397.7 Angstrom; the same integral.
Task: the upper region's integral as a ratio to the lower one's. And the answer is 1.7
